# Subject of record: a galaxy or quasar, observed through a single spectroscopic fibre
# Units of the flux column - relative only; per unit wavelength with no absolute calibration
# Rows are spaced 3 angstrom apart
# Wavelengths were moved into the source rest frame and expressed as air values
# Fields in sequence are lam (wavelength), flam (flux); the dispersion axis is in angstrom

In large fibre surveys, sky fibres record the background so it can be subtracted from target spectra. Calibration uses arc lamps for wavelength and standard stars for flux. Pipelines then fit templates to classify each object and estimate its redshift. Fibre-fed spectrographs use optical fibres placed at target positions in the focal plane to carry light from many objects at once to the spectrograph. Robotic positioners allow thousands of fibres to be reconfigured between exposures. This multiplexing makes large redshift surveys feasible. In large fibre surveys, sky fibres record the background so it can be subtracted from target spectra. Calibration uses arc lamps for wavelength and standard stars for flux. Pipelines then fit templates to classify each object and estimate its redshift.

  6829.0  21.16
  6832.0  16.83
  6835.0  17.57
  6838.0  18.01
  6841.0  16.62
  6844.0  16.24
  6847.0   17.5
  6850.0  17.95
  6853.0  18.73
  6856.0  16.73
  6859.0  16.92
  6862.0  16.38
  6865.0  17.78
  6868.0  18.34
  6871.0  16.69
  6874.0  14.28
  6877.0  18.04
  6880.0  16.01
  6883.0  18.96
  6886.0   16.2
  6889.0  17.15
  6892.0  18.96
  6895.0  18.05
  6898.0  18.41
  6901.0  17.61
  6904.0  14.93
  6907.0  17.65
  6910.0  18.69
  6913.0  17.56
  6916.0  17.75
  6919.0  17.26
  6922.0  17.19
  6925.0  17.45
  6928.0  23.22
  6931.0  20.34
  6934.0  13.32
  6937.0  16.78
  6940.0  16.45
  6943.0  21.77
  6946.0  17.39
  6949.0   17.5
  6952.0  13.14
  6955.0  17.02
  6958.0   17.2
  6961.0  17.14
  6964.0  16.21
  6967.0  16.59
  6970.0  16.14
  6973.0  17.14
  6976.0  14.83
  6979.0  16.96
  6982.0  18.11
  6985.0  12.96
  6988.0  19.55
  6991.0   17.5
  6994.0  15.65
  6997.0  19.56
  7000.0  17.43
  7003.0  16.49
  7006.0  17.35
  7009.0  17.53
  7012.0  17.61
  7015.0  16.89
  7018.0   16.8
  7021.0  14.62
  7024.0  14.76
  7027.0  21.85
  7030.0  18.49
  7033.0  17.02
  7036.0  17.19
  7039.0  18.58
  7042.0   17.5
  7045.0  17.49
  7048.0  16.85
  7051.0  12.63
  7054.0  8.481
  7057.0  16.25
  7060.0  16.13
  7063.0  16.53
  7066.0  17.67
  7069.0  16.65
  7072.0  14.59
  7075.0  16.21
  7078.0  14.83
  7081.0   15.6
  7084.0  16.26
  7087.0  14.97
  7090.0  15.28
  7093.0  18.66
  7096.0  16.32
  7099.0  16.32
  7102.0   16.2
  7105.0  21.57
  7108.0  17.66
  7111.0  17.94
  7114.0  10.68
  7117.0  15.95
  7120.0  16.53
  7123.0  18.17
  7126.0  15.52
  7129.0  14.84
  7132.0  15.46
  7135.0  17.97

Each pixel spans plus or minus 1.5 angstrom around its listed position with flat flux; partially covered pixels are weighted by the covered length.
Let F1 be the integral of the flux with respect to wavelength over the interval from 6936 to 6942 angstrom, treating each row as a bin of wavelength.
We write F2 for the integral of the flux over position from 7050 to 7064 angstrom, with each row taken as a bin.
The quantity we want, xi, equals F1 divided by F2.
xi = 0.52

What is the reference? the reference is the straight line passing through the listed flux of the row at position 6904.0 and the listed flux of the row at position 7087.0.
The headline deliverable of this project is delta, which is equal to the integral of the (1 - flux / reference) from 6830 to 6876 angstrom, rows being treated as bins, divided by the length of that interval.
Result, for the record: -0.15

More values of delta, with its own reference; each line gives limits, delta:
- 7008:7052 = -0.14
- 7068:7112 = -0.11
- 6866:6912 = -0.16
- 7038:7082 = -0.05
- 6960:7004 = -0.13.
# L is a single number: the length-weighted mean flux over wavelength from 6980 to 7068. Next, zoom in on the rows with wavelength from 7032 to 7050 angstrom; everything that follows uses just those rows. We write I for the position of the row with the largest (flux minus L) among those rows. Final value 7039.0 angstrom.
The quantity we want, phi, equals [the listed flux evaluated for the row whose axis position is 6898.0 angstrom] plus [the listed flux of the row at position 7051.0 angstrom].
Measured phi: 31.0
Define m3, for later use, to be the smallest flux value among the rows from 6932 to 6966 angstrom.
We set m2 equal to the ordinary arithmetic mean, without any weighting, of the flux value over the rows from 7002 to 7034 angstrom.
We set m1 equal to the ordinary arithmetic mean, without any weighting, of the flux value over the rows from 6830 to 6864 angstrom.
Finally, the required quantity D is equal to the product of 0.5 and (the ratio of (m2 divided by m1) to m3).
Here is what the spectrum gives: 0.038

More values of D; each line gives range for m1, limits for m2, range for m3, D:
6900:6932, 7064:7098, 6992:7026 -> 0.030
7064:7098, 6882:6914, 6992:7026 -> 0.038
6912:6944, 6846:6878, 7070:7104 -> 0.033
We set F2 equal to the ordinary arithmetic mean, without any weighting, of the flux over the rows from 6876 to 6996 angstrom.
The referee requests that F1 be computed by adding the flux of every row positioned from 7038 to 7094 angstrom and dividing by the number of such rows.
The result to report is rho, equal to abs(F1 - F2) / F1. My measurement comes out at 0.090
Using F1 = 15.9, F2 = 17.3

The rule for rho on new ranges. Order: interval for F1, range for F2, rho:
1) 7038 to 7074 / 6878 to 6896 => 0.113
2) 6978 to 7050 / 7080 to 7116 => 0.048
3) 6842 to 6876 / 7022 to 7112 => 0.029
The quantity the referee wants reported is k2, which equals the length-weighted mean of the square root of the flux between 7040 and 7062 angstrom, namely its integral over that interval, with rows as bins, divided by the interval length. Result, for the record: 3.87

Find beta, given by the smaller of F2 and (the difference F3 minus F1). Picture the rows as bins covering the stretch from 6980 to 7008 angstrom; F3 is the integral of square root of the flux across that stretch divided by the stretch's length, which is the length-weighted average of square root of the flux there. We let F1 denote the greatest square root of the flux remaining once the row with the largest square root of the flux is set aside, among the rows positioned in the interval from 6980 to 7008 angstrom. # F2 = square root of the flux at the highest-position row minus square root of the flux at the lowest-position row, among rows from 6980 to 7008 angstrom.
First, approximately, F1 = 4.42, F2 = -0.09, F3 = 4.14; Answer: -0.28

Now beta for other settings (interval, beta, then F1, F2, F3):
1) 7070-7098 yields -0.06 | 4.04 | 0.22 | 3.98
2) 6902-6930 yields -0.09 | 4.32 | 0.95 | 4.24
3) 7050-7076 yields -0.22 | 4.08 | 0.47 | 3.86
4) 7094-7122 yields -0.17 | 4.24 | 0.03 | 4.07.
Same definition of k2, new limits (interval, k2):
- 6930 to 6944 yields 4.17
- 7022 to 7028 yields 4.19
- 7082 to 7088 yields 3.96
